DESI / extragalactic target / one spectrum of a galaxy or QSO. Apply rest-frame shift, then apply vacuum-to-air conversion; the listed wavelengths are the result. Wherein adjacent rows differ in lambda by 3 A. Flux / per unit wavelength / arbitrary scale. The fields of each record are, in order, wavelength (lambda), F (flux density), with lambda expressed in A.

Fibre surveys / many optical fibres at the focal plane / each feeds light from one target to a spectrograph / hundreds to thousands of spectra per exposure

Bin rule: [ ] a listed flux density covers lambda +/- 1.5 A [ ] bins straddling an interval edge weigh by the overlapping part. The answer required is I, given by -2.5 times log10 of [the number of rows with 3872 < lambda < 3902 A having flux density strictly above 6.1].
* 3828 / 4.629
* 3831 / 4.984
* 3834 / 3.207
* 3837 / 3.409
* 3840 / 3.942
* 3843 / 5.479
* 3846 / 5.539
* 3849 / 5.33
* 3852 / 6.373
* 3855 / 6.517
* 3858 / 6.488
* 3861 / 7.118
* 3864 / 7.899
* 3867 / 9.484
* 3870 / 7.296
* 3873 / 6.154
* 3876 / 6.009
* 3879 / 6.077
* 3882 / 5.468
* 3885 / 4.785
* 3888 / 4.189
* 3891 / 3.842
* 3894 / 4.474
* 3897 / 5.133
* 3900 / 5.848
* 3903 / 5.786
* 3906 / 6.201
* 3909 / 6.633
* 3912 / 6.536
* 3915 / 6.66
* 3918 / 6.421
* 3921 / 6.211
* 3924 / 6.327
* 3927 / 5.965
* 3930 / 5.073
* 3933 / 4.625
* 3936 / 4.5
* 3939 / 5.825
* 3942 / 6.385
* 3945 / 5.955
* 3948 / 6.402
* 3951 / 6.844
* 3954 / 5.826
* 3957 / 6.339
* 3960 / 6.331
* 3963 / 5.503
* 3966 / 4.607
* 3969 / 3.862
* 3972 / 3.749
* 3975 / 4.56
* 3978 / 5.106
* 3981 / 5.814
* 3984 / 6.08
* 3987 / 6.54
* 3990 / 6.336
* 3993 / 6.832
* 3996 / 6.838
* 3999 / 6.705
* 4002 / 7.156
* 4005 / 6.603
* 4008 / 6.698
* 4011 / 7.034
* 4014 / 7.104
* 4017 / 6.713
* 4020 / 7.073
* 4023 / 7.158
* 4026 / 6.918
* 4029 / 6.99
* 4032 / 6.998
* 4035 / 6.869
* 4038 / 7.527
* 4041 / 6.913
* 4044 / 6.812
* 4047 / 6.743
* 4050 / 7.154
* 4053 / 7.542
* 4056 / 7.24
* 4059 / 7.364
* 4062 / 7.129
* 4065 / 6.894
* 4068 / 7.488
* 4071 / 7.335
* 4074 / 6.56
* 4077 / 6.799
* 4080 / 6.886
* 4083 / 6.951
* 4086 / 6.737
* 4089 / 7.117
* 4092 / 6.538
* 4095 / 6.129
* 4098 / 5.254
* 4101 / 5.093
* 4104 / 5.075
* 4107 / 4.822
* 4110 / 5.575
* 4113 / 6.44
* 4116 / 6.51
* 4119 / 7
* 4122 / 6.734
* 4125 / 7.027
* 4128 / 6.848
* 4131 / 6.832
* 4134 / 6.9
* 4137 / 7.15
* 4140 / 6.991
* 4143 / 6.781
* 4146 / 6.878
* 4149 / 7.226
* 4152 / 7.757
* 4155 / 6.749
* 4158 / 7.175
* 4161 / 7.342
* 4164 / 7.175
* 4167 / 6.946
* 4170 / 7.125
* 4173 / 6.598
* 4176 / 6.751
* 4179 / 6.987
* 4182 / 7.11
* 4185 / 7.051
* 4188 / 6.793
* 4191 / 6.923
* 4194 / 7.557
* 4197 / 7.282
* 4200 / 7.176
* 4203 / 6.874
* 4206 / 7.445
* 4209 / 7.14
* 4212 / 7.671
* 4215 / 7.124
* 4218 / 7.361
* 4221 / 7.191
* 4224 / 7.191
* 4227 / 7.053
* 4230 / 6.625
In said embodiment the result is 0.00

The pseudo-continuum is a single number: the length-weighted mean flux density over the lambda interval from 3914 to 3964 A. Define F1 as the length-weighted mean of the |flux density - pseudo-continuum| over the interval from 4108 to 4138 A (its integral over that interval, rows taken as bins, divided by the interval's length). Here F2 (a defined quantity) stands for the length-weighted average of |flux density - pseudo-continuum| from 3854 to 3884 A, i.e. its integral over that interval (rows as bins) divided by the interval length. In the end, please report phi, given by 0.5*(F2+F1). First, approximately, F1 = 0.8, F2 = 1.01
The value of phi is 0.92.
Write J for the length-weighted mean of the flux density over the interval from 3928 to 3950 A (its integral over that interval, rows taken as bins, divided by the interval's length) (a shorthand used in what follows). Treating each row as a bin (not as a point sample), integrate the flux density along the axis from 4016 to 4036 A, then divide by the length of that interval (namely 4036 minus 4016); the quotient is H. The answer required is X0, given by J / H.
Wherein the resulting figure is 0.80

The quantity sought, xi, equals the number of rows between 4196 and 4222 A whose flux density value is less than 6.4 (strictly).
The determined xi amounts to 0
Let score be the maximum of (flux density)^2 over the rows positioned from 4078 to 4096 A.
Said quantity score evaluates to 51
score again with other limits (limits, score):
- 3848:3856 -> 42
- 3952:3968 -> 40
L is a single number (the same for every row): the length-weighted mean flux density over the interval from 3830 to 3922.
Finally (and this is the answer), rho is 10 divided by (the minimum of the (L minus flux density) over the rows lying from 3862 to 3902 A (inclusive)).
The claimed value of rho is -2.7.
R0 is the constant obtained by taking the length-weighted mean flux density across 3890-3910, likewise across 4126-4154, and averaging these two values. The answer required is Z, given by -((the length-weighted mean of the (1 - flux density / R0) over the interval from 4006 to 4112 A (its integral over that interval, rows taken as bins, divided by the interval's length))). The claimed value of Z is 0.08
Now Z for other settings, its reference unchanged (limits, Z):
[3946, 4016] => -0.03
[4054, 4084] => 0.14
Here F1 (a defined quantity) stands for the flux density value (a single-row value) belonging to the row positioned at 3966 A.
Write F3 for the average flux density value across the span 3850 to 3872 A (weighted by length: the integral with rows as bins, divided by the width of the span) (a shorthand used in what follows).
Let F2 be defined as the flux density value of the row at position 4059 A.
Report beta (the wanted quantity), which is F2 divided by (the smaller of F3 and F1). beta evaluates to 1.60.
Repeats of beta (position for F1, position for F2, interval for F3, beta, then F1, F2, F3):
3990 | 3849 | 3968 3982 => 1.16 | 6.336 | 5.33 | 4.6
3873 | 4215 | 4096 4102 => 1.35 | 6.154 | 7.124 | 5.3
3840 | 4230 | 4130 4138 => 1.68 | 3.942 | 6.625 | 7.0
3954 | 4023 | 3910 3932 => 1.23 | 5.826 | 7.158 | 6.1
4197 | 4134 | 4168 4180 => 1.01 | 7.282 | 6.9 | 6.9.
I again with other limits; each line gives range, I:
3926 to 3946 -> 0.00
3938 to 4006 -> -2.70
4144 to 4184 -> -2.78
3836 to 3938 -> -2.94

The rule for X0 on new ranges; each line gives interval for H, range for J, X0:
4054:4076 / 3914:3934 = 0.83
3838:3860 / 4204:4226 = 1.29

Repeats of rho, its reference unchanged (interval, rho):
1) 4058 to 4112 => -5.9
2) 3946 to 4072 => -5.7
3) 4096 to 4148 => -7.4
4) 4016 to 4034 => -7.3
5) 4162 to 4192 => -7.2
